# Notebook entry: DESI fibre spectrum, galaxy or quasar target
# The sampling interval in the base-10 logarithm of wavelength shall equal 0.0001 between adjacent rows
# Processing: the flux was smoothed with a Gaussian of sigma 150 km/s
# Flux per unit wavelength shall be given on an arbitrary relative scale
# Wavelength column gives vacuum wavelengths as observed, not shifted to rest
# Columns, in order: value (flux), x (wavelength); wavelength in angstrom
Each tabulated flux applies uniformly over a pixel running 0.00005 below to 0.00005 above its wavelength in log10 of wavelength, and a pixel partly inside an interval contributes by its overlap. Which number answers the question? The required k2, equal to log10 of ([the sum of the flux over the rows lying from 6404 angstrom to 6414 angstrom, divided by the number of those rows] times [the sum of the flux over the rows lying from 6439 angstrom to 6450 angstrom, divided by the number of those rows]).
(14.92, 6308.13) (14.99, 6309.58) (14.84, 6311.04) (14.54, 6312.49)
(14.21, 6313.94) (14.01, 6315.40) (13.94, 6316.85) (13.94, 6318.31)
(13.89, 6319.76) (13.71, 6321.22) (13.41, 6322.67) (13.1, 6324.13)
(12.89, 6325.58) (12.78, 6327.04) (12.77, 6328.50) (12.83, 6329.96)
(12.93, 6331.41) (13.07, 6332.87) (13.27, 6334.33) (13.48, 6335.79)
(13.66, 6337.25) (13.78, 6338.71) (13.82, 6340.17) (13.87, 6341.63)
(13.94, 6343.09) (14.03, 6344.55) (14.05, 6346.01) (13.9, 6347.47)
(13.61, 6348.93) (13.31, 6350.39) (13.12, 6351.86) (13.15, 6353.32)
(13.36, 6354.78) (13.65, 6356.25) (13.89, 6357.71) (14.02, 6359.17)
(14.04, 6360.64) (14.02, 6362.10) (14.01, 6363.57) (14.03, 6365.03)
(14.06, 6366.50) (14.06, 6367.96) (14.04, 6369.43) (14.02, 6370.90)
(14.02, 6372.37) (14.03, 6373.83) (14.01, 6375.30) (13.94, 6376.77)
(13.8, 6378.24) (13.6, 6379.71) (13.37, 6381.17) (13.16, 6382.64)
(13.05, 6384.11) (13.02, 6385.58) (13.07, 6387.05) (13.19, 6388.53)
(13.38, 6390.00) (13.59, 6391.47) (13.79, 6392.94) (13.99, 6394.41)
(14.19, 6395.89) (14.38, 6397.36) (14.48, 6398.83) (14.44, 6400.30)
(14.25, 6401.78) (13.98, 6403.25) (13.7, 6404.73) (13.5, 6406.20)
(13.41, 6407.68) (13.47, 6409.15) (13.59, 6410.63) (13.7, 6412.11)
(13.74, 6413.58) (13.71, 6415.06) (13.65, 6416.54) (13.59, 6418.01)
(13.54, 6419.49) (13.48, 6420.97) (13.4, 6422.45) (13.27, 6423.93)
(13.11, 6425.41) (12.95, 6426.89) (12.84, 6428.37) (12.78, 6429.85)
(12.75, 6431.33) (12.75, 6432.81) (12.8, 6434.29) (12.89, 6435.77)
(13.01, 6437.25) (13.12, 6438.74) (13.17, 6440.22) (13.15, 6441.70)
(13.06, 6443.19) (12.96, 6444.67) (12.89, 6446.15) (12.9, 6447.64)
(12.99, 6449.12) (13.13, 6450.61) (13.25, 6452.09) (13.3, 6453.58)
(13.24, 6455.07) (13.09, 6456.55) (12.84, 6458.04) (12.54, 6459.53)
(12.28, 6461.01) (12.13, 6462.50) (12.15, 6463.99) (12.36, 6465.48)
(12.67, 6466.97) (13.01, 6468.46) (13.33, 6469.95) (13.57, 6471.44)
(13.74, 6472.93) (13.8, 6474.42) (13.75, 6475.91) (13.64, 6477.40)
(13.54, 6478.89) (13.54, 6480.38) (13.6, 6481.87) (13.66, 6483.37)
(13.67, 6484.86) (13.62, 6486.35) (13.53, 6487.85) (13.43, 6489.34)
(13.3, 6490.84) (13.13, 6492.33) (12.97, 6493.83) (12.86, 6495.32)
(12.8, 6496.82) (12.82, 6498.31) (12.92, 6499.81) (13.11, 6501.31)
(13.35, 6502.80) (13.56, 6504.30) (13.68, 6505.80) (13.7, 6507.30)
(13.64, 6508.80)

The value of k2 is 2.25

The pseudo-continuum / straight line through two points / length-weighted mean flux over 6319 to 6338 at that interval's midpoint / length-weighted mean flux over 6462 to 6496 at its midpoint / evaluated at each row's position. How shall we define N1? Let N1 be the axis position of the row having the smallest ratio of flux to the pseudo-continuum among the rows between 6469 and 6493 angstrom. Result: 6492.33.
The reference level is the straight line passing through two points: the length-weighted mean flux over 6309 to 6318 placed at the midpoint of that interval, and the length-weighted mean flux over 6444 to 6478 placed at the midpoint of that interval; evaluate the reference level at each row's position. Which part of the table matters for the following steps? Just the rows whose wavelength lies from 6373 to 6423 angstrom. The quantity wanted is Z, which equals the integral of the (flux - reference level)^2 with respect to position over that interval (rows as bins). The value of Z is 9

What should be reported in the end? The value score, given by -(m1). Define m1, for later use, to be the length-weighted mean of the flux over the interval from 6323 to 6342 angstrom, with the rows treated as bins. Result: -13.2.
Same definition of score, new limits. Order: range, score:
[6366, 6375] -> -14.0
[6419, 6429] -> -13.2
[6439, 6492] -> -13.2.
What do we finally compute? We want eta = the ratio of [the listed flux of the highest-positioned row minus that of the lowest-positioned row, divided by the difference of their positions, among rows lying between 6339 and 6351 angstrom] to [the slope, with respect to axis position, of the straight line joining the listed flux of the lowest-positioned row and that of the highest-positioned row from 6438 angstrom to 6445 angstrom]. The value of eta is 1.8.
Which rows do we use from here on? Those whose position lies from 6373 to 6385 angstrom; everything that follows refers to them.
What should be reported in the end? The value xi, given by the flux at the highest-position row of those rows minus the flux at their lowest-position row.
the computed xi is -1.0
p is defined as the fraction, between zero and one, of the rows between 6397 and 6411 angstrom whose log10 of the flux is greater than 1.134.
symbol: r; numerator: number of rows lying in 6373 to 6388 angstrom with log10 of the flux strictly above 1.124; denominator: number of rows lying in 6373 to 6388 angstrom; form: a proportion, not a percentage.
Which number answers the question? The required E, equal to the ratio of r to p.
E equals 1.0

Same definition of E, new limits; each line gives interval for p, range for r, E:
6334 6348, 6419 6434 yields 0.4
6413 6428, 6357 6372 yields 3.3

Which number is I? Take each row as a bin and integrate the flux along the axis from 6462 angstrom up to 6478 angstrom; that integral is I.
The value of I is 210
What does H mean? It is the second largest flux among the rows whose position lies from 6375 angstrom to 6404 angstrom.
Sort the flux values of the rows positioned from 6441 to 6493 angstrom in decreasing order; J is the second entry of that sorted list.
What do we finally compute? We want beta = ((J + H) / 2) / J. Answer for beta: 1.03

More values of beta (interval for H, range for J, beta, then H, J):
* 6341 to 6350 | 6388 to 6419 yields 0.99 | 14.03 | 14.44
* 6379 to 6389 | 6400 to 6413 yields 0.97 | 13.37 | 14.25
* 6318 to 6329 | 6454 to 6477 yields 1.01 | 13.89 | 13.75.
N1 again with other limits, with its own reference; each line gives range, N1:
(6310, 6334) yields 6328.50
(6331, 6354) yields 6331.41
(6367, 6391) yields 6385.58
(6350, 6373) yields 6351.86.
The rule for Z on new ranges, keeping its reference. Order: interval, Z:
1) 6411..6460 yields 4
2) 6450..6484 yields 13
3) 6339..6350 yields 1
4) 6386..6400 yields 4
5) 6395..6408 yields 5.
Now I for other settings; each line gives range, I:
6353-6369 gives 222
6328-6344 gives 215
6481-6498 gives 226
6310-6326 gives 222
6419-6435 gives 209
